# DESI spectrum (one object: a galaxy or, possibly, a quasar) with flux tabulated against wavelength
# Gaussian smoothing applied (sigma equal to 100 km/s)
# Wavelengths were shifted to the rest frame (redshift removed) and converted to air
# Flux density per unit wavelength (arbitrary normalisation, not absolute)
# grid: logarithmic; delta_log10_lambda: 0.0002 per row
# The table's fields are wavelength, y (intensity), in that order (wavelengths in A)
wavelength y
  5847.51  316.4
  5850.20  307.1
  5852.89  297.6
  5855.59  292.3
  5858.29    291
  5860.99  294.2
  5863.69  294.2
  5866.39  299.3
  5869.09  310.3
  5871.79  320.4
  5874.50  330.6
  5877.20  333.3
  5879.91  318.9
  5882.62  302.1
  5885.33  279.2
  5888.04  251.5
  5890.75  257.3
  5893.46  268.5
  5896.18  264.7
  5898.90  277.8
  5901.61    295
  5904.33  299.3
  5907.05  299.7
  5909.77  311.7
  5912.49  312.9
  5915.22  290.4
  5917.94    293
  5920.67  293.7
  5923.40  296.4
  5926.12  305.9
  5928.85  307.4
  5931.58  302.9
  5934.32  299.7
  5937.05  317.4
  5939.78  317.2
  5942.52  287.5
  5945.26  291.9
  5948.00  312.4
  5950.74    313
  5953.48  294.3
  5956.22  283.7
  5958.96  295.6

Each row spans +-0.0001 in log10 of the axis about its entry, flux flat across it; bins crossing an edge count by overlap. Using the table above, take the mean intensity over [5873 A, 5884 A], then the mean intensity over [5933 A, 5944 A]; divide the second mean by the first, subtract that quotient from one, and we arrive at 0.049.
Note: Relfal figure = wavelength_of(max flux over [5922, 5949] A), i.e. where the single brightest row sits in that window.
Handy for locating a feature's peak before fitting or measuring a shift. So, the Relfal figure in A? 5937.05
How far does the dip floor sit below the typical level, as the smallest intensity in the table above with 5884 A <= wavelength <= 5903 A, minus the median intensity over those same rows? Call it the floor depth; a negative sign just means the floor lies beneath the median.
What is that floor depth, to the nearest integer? -17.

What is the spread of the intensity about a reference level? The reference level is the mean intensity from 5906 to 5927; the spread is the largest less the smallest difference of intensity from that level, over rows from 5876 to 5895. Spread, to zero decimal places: 82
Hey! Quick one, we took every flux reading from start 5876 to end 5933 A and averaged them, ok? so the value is 293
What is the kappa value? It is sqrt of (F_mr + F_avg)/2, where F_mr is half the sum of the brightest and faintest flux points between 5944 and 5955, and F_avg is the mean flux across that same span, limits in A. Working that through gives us 17.4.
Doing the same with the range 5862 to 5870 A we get 17.4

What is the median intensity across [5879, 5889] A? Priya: 291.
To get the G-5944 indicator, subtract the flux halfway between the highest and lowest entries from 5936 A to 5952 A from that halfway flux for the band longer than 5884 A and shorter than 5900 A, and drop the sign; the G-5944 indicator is 37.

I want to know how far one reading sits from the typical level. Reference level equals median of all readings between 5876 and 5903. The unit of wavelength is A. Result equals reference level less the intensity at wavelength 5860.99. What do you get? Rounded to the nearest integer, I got -16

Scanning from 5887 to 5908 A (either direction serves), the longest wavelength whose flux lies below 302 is 5907.05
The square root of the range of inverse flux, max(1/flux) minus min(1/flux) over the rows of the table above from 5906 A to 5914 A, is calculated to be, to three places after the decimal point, 0.012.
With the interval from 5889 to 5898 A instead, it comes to 0.013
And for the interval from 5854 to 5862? 0.006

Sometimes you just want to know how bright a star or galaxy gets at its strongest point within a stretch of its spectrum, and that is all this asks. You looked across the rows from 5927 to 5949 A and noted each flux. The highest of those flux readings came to 317.4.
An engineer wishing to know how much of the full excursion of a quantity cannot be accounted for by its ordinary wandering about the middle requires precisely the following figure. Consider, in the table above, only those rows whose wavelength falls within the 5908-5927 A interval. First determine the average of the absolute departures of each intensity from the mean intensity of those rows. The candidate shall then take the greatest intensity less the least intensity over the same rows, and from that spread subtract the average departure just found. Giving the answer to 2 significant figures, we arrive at 14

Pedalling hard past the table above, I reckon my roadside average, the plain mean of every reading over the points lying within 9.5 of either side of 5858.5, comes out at 297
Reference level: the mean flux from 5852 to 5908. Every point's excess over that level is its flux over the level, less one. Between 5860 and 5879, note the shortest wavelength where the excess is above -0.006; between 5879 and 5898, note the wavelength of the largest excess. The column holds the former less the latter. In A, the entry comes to -18.9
